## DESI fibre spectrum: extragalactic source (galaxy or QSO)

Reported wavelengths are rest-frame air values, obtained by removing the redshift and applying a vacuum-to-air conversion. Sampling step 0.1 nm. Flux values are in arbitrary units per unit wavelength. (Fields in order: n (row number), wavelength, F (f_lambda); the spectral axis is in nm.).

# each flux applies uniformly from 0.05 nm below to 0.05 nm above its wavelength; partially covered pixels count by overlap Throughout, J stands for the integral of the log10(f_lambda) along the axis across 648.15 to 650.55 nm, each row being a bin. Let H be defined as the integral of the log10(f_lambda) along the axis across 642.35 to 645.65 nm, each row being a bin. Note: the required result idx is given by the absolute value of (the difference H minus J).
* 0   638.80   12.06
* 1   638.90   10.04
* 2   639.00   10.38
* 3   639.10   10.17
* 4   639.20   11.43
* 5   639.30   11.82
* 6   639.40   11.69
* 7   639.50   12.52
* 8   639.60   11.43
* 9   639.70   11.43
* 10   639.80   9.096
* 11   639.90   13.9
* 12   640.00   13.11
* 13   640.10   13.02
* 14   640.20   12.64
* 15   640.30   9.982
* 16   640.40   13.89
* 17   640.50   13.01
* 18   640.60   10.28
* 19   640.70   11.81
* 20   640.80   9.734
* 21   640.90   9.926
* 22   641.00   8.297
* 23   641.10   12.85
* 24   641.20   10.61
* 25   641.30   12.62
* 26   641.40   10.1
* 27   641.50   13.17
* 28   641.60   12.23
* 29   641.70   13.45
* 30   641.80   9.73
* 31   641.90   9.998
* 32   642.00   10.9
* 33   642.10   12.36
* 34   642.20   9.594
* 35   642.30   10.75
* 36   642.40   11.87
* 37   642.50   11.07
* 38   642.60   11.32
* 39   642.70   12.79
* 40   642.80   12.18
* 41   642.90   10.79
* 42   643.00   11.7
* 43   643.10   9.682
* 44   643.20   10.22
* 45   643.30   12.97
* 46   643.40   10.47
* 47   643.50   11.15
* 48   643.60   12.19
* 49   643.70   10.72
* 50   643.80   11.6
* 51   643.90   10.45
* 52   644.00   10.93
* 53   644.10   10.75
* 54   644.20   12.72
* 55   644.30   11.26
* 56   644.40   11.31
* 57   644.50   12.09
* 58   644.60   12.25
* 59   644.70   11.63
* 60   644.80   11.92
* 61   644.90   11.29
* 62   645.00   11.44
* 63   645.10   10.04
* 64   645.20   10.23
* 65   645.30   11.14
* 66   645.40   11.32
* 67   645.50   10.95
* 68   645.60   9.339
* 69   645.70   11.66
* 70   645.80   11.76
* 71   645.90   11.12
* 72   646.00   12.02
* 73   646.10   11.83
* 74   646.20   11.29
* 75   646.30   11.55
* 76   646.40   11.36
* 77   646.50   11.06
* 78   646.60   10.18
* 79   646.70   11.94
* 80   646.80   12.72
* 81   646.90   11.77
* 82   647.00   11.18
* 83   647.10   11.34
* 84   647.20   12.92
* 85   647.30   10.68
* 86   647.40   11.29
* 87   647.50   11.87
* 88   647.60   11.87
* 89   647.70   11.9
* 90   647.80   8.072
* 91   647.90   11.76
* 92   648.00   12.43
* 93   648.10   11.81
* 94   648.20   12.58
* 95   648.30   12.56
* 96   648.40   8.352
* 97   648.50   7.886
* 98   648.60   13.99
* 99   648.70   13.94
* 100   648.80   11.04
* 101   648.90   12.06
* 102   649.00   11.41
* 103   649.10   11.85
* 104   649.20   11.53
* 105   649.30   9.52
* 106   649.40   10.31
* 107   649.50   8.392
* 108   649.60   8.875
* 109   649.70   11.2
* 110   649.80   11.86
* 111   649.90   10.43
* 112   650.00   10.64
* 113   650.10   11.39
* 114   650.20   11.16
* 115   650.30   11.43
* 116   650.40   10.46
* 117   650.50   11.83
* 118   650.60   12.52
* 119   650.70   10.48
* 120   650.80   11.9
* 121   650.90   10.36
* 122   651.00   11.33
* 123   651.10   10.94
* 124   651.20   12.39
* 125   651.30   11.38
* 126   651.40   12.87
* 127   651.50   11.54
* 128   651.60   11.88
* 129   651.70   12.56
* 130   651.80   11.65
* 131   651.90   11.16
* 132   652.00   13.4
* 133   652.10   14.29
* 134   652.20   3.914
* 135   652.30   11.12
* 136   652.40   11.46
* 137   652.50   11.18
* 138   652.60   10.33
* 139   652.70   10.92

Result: 1.0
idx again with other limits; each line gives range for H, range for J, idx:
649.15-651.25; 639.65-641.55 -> 0.2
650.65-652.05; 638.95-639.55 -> 0.9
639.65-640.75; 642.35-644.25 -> 0.8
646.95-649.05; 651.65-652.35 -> 1.5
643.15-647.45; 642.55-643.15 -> 3.9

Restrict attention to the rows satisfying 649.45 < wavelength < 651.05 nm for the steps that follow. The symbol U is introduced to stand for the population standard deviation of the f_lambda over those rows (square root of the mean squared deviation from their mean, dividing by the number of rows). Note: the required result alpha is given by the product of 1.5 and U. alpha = 1.6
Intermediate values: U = 1.0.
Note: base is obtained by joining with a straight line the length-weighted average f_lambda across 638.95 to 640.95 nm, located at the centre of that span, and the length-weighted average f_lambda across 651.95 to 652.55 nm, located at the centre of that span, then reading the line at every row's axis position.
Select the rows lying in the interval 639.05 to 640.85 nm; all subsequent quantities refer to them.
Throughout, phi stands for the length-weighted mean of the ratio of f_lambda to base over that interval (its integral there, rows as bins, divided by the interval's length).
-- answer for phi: 1.01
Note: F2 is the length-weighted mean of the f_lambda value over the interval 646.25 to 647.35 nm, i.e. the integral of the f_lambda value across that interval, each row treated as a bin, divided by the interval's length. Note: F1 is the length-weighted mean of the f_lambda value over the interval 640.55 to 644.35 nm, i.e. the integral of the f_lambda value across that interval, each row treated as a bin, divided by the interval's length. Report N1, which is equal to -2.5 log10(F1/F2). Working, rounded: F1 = 11.2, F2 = 11.5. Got 0.031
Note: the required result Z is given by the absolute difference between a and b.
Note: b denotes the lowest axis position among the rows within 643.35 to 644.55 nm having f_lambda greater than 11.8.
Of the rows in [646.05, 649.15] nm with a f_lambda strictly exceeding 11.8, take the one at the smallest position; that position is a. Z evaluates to 2.50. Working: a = 646.10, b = 643.60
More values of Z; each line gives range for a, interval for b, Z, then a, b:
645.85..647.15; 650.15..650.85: 4.50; 646.00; 650.50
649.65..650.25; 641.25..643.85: 8.50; 649.80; 641.30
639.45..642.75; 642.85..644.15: 3.80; 639.50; 643.30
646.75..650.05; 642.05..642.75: 4.70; 646.80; 642.10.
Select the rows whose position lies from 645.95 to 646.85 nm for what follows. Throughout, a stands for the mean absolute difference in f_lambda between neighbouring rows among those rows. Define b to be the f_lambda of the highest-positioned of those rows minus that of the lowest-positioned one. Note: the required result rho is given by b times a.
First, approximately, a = 0.61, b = 0.70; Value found 0.43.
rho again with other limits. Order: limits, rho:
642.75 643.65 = 0.01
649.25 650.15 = 2.00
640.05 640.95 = -5.55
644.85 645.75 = 0.33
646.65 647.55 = -0.07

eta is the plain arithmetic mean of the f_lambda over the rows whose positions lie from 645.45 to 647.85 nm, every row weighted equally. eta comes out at 11.3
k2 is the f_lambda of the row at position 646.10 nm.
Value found 11.83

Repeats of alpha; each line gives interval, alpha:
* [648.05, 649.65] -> 2.8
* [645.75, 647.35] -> 1.0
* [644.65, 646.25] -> 1.1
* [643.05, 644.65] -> 1.4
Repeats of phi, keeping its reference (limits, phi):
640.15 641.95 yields 0.99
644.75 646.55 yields 0.99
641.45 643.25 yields 0.99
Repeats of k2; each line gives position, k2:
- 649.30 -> 9.52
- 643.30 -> 12.97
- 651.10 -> 10.94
